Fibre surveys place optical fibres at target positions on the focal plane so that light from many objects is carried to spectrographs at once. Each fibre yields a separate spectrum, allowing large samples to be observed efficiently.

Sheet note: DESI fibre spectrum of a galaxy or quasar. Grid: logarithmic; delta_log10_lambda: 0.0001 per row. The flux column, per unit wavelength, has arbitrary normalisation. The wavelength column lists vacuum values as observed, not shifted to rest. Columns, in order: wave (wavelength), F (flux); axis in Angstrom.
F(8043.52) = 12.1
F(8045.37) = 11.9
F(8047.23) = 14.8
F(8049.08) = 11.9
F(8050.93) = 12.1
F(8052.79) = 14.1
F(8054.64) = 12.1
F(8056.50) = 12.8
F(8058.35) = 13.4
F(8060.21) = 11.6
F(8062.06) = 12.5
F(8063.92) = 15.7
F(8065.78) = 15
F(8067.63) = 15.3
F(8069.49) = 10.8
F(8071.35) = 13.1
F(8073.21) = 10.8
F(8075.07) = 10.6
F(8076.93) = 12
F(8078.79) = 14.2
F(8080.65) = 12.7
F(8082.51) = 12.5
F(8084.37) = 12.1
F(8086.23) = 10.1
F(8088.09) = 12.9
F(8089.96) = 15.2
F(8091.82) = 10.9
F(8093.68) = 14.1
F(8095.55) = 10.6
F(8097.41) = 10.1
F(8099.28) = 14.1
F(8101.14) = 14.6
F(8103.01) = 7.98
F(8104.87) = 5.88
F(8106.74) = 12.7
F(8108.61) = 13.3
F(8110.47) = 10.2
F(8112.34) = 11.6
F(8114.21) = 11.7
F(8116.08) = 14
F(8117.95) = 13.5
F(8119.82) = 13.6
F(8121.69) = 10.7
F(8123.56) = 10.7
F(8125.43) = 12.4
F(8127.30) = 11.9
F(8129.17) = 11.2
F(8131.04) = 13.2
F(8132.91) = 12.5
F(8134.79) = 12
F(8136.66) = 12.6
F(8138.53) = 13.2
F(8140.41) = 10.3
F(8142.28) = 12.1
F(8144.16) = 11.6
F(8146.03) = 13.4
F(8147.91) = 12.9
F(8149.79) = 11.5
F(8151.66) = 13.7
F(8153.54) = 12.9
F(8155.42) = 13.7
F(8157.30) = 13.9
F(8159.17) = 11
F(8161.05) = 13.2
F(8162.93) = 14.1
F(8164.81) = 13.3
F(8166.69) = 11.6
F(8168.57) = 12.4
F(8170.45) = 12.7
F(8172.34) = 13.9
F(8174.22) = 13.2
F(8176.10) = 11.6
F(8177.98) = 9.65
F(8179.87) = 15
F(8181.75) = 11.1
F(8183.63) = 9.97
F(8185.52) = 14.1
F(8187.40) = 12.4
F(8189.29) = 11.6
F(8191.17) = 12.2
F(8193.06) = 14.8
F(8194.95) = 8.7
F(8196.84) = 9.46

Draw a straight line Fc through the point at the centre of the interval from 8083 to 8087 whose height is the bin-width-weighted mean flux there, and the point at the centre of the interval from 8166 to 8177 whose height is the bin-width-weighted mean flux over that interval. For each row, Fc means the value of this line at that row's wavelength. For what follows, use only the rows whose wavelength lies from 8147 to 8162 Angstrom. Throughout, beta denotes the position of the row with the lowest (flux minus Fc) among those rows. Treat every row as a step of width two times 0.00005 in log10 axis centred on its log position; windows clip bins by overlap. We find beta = 8159.17 Angstrom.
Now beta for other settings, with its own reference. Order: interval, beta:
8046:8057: 8049.08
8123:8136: 8123.56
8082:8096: 8086.23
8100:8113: 8104.87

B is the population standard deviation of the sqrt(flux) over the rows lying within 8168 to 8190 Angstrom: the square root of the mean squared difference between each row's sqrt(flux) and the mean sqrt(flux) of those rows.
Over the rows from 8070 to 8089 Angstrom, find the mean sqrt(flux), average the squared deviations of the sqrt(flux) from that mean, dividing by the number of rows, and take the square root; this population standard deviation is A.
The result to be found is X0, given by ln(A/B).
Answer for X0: -0.2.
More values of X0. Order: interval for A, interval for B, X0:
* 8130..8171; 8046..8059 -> 0.0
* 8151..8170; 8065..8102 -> -0.6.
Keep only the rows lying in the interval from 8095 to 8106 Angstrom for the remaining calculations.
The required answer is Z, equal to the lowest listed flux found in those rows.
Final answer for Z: 5.88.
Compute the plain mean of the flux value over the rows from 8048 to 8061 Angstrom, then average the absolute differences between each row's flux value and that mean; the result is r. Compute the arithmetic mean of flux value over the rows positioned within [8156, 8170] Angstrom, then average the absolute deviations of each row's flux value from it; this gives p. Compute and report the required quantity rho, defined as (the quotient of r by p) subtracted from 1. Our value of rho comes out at 0.2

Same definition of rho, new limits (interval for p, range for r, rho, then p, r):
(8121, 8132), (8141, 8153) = 0.0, 0.8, 0.8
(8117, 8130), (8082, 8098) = -0.4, 1.0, 1.4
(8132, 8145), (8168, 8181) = -0.9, 0.6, 1.2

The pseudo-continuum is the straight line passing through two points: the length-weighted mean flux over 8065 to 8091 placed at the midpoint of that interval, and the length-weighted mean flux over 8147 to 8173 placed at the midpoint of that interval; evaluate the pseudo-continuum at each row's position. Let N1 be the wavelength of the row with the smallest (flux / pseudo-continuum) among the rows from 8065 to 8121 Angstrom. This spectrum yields 8104.87 Angstrom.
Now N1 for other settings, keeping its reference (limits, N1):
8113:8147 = 8140.41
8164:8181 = 8177.98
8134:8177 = 8140.41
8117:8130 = 8123.56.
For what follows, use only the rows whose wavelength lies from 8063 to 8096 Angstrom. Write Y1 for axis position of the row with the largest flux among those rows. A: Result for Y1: 8063.92 Angstrom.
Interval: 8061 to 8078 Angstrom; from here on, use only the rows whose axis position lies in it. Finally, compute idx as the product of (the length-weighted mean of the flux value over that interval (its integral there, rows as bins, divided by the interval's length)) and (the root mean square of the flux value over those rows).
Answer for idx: 167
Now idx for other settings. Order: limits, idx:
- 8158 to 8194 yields 158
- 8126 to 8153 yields 152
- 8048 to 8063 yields 158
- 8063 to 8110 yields 153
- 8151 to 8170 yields 169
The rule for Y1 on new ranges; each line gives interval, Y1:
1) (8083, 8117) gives 8089.96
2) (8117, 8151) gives 8119.82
